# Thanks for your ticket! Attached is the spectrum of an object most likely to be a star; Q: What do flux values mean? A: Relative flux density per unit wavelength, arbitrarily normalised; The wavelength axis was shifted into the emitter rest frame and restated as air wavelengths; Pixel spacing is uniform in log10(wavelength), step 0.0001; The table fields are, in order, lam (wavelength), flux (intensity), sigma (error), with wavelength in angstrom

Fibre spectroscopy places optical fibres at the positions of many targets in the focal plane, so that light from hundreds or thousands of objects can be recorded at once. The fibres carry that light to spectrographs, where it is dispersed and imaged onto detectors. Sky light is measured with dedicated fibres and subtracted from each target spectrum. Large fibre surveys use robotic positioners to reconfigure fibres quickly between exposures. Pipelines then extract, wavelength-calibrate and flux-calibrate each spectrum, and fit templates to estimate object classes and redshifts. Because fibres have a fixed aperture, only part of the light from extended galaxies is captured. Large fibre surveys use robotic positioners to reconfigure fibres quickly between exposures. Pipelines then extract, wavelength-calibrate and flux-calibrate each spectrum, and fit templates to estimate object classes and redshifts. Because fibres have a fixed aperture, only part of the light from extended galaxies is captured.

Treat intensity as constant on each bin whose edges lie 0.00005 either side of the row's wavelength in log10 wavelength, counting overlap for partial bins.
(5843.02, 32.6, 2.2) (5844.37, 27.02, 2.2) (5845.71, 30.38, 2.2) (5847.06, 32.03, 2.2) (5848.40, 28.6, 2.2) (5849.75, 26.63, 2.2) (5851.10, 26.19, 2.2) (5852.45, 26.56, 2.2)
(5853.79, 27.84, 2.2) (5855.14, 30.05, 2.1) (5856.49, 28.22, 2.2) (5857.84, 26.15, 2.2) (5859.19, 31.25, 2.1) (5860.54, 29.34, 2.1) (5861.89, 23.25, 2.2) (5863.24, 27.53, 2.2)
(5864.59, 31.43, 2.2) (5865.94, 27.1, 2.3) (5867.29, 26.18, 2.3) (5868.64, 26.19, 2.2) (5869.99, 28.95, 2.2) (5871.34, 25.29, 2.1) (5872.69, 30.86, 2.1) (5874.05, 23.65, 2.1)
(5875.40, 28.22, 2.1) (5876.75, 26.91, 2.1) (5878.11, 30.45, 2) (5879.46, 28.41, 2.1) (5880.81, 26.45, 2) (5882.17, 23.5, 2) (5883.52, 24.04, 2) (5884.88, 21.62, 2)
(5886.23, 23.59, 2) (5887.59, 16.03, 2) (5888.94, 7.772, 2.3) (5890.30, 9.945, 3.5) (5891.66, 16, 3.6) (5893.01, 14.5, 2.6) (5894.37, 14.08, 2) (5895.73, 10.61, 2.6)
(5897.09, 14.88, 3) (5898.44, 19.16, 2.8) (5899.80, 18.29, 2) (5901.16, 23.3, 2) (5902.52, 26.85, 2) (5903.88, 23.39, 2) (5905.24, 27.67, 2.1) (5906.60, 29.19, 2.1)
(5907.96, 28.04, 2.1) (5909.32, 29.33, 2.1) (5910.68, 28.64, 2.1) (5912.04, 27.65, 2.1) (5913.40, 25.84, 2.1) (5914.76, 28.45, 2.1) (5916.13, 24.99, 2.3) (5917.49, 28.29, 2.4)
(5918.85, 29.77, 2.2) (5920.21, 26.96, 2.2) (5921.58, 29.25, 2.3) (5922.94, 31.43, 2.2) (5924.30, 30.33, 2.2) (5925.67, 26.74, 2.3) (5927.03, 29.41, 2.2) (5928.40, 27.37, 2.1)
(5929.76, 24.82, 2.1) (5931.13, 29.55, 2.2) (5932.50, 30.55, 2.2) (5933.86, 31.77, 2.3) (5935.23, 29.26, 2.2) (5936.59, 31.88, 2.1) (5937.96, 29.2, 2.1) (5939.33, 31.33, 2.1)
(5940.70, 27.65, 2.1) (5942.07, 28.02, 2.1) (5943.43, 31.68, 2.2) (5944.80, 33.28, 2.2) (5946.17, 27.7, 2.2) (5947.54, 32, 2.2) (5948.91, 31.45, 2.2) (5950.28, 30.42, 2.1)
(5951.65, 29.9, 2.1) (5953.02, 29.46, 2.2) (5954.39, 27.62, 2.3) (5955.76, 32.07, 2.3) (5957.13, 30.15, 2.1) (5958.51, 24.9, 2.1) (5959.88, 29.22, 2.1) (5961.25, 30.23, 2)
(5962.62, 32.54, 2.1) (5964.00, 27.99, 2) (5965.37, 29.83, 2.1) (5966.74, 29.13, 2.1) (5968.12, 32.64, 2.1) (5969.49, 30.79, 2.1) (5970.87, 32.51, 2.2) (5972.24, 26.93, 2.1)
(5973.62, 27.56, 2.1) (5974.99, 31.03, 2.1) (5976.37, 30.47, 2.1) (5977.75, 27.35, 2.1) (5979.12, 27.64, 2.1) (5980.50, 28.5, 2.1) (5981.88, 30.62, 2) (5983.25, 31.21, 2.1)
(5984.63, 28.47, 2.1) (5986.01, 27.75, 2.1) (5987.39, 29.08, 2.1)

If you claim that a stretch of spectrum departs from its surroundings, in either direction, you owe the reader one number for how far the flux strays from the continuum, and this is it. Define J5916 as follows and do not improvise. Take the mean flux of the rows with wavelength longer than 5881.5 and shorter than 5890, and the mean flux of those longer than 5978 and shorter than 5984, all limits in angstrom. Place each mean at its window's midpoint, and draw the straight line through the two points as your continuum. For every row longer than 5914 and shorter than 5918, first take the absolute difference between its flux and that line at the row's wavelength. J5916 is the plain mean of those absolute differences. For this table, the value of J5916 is 5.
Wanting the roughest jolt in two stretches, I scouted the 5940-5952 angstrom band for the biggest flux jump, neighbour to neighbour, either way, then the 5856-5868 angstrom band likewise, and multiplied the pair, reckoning 34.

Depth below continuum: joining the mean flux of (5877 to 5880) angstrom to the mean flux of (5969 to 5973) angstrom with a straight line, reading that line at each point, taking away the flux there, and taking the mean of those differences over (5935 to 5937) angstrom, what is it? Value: -1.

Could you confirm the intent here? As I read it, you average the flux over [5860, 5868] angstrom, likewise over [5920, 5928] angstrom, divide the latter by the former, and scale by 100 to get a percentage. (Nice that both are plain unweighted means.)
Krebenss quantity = 106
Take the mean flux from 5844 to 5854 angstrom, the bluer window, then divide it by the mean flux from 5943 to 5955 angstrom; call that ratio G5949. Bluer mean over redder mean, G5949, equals 0.93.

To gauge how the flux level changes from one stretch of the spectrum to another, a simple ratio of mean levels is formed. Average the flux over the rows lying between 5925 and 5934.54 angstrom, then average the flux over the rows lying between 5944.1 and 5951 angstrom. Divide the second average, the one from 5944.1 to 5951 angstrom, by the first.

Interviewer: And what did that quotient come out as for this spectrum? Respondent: 1.1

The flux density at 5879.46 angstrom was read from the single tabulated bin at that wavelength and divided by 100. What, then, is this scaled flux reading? 0.28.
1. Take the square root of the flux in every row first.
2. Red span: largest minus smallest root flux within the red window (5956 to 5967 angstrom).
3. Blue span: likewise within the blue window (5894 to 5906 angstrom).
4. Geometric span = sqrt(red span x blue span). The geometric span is 1.20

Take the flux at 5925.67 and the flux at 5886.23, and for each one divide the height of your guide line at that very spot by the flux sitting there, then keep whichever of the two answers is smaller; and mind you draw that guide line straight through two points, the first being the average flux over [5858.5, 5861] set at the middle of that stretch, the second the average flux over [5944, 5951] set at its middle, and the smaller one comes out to 1.15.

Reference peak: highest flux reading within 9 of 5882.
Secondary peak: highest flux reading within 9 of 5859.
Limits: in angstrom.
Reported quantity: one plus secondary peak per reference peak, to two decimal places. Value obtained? 2.03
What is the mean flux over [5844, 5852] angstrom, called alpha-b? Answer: 28.5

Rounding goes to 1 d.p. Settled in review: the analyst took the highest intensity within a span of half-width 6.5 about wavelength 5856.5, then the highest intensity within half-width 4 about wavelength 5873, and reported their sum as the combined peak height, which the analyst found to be 62.1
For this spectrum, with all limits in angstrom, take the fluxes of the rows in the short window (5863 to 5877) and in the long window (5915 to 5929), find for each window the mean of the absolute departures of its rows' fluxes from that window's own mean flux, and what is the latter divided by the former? 0.91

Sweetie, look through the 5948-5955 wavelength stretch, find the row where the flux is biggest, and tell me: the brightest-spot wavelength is 5948.91 angstrom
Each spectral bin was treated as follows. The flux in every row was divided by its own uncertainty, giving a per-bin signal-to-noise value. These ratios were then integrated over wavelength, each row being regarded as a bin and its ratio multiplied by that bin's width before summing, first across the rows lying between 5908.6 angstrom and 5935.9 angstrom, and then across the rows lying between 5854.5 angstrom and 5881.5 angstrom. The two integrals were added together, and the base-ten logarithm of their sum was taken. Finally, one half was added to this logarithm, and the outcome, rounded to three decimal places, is 3.349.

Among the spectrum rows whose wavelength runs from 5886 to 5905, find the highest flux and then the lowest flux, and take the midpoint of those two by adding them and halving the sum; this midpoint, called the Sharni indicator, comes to 17.3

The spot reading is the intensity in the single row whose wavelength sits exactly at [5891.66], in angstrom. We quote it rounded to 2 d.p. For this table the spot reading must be 16.00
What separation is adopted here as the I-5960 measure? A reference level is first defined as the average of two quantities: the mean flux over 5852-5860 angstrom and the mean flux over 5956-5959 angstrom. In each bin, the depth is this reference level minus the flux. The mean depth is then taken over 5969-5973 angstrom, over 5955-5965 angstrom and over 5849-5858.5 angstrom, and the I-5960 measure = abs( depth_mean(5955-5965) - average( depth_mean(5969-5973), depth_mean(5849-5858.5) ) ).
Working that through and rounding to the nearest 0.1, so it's 0.9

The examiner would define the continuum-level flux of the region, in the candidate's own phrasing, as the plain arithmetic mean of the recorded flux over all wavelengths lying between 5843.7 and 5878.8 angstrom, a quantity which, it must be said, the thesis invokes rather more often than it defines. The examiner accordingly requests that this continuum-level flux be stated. 27.9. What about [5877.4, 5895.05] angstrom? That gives 19.7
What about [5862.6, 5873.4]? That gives 27.9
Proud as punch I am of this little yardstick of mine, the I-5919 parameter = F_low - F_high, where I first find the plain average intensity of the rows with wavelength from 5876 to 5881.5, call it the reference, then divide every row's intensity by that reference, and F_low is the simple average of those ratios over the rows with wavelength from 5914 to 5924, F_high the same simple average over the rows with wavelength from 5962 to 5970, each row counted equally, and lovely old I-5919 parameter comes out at -0.07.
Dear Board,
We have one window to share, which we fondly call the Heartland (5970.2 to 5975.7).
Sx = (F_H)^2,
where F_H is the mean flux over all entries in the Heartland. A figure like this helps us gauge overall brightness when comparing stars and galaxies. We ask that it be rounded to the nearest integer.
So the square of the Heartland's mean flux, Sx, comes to 871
